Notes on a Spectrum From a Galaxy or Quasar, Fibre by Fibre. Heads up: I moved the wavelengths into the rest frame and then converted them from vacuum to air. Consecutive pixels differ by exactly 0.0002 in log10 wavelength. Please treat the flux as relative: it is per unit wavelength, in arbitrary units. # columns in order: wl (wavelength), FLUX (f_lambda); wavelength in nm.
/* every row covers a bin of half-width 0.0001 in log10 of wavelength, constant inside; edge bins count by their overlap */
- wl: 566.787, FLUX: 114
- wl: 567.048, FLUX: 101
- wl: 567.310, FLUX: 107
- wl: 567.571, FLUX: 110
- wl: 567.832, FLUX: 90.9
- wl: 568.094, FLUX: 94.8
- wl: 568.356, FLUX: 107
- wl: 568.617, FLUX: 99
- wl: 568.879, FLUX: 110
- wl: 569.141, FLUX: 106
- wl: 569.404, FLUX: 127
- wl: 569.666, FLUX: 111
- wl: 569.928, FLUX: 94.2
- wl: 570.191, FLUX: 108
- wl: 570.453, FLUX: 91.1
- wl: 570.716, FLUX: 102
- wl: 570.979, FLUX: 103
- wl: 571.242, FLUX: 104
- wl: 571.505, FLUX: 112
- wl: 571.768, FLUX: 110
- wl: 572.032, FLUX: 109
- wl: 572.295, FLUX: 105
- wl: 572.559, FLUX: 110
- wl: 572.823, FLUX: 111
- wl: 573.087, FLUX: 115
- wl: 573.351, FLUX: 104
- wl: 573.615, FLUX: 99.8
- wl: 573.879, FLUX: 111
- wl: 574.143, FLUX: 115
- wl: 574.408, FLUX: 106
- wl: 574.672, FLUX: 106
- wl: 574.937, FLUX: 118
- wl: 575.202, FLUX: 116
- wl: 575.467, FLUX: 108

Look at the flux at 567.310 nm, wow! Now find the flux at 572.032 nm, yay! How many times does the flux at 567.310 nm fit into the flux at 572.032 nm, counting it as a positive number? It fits 1.02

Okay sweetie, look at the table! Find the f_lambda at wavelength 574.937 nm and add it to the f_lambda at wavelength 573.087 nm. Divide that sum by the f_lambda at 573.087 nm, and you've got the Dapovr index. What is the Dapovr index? 2.026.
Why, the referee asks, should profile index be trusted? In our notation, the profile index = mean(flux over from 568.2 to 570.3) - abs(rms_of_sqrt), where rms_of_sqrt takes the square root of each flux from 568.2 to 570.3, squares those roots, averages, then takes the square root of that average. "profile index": 97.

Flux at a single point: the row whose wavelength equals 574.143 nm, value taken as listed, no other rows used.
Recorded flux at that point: 115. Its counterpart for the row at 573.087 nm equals 115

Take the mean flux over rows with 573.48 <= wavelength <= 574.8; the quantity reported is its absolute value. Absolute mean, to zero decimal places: 108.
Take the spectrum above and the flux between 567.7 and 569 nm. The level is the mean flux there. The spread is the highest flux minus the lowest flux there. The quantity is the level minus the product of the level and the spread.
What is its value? -1816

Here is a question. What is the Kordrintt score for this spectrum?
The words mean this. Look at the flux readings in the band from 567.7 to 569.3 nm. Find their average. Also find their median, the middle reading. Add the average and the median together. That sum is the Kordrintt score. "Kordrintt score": 204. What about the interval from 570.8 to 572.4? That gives 214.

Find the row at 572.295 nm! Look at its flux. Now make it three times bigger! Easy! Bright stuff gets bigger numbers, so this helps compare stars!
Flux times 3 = 315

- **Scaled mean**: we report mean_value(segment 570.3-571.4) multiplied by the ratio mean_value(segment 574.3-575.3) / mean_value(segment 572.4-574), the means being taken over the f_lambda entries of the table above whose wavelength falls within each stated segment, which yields 103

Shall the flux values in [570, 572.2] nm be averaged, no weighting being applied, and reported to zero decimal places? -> 105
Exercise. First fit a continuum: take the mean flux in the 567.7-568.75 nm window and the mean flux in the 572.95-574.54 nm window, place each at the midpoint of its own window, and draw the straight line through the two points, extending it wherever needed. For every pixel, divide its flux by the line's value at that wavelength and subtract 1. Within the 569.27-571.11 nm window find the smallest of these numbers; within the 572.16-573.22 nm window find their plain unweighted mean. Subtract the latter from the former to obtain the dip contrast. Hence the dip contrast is -0.14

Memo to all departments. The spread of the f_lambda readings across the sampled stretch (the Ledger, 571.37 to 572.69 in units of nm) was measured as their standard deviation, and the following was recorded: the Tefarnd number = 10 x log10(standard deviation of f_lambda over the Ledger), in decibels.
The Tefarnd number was 4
